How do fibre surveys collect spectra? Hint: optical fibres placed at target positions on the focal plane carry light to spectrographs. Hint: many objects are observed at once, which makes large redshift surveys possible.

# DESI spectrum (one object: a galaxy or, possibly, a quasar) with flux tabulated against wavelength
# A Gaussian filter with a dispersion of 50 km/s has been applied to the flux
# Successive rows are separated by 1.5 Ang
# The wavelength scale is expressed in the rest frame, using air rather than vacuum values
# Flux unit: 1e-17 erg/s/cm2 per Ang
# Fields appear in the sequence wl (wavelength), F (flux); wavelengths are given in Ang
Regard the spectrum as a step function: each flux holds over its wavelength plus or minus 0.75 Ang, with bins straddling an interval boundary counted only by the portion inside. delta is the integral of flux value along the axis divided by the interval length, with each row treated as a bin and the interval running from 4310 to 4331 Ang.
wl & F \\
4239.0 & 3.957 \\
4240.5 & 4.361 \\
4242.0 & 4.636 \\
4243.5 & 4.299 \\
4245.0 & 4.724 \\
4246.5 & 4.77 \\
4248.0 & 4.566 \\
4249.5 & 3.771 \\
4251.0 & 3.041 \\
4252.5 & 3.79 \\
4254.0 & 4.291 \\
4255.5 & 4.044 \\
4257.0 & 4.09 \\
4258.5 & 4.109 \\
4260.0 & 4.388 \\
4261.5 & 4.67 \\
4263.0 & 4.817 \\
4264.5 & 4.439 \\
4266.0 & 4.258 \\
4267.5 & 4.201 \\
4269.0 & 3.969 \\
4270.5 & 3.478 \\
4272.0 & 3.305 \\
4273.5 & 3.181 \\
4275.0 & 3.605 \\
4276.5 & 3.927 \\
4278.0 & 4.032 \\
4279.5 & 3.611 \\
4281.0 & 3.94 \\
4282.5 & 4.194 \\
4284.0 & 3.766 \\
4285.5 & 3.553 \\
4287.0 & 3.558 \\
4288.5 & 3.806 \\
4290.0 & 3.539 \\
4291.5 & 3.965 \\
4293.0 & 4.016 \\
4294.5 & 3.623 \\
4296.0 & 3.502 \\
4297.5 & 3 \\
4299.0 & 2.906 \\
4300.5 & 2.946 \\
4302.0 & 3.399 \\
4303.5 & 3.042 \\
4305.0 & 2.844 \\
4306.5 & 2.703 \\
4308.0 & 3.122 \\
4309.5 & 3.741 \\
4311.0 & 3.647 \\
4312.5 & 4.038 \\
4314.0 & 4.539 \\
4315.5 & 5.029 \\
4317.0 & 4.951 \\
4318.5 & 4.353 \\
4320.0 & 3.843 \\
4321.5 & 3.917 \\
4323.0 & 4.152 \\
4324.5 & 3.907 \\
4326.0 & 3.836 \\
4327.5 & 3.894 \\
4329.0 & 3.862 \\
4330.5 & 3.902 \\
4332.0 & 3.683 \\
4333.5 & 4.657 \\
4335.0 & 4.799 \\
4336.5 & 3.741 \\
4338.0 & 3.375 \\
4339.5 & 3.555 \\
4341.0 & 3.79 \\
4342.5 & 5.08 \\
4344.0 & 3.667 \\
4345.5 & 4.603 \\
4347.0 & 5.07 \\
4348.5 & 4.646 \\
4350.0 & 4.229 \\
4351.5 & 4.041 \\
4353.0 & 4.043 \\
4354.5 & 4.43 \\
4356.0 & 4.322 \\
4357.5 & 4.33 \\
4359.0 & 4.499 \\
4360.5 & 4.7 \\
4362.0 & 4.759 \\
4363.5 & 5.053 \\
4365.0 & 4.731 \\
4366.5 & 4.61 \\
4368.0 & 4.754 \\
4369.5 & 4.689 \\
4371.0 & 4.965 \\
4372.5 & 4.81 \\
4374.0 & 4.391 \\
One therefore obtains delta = 4.1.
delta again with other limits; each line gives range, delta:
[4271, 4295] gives 3.7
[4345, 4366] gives 4.5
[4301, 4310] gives 3.1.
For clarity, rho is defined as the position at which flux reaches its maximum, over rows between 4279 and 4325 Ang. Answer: 4315.5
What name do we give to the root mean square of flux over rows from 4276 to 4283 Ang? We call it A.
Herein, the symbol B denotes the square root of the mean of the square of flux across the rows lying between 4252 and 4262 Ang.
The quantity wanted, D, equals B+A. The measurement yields 8.2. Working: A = 3.9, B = 4.2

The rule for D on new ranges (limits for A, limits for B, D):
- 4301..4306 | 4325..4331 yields 7.0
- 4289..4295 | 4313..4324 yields 8.2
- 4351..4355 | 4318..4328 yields 8.2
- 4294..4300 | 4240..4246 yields 7.8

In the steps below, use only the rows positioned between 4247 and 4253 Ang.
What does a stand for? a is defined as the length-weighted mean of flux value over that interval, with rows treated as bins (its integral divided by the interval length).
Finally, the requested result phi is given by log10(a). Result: 0.584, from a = 3.83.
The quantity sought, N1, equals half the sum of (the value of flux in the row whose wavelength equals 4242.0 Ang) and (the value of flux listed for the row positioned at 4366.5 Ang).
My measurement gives 4.62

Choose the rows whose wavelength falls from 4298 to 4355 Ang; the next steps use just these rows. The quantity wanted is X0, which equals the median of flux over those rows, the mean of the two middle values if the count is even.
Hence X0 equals 3.90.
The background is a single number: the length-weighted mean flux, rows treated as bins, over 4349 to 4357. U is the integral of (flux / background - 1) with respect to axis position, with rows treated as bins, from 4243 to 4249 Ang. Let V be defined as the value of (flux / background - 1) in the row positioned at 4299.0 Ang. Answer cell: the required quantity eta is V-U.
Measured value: -0.8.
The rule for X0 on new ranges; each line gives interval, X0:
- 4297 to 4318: 3.26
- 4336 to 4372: 4.55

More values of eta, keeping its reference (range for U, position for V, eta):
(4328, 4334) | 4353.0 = 0.3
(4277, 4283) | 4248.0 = 0.5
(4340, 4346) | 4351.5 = -0.1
